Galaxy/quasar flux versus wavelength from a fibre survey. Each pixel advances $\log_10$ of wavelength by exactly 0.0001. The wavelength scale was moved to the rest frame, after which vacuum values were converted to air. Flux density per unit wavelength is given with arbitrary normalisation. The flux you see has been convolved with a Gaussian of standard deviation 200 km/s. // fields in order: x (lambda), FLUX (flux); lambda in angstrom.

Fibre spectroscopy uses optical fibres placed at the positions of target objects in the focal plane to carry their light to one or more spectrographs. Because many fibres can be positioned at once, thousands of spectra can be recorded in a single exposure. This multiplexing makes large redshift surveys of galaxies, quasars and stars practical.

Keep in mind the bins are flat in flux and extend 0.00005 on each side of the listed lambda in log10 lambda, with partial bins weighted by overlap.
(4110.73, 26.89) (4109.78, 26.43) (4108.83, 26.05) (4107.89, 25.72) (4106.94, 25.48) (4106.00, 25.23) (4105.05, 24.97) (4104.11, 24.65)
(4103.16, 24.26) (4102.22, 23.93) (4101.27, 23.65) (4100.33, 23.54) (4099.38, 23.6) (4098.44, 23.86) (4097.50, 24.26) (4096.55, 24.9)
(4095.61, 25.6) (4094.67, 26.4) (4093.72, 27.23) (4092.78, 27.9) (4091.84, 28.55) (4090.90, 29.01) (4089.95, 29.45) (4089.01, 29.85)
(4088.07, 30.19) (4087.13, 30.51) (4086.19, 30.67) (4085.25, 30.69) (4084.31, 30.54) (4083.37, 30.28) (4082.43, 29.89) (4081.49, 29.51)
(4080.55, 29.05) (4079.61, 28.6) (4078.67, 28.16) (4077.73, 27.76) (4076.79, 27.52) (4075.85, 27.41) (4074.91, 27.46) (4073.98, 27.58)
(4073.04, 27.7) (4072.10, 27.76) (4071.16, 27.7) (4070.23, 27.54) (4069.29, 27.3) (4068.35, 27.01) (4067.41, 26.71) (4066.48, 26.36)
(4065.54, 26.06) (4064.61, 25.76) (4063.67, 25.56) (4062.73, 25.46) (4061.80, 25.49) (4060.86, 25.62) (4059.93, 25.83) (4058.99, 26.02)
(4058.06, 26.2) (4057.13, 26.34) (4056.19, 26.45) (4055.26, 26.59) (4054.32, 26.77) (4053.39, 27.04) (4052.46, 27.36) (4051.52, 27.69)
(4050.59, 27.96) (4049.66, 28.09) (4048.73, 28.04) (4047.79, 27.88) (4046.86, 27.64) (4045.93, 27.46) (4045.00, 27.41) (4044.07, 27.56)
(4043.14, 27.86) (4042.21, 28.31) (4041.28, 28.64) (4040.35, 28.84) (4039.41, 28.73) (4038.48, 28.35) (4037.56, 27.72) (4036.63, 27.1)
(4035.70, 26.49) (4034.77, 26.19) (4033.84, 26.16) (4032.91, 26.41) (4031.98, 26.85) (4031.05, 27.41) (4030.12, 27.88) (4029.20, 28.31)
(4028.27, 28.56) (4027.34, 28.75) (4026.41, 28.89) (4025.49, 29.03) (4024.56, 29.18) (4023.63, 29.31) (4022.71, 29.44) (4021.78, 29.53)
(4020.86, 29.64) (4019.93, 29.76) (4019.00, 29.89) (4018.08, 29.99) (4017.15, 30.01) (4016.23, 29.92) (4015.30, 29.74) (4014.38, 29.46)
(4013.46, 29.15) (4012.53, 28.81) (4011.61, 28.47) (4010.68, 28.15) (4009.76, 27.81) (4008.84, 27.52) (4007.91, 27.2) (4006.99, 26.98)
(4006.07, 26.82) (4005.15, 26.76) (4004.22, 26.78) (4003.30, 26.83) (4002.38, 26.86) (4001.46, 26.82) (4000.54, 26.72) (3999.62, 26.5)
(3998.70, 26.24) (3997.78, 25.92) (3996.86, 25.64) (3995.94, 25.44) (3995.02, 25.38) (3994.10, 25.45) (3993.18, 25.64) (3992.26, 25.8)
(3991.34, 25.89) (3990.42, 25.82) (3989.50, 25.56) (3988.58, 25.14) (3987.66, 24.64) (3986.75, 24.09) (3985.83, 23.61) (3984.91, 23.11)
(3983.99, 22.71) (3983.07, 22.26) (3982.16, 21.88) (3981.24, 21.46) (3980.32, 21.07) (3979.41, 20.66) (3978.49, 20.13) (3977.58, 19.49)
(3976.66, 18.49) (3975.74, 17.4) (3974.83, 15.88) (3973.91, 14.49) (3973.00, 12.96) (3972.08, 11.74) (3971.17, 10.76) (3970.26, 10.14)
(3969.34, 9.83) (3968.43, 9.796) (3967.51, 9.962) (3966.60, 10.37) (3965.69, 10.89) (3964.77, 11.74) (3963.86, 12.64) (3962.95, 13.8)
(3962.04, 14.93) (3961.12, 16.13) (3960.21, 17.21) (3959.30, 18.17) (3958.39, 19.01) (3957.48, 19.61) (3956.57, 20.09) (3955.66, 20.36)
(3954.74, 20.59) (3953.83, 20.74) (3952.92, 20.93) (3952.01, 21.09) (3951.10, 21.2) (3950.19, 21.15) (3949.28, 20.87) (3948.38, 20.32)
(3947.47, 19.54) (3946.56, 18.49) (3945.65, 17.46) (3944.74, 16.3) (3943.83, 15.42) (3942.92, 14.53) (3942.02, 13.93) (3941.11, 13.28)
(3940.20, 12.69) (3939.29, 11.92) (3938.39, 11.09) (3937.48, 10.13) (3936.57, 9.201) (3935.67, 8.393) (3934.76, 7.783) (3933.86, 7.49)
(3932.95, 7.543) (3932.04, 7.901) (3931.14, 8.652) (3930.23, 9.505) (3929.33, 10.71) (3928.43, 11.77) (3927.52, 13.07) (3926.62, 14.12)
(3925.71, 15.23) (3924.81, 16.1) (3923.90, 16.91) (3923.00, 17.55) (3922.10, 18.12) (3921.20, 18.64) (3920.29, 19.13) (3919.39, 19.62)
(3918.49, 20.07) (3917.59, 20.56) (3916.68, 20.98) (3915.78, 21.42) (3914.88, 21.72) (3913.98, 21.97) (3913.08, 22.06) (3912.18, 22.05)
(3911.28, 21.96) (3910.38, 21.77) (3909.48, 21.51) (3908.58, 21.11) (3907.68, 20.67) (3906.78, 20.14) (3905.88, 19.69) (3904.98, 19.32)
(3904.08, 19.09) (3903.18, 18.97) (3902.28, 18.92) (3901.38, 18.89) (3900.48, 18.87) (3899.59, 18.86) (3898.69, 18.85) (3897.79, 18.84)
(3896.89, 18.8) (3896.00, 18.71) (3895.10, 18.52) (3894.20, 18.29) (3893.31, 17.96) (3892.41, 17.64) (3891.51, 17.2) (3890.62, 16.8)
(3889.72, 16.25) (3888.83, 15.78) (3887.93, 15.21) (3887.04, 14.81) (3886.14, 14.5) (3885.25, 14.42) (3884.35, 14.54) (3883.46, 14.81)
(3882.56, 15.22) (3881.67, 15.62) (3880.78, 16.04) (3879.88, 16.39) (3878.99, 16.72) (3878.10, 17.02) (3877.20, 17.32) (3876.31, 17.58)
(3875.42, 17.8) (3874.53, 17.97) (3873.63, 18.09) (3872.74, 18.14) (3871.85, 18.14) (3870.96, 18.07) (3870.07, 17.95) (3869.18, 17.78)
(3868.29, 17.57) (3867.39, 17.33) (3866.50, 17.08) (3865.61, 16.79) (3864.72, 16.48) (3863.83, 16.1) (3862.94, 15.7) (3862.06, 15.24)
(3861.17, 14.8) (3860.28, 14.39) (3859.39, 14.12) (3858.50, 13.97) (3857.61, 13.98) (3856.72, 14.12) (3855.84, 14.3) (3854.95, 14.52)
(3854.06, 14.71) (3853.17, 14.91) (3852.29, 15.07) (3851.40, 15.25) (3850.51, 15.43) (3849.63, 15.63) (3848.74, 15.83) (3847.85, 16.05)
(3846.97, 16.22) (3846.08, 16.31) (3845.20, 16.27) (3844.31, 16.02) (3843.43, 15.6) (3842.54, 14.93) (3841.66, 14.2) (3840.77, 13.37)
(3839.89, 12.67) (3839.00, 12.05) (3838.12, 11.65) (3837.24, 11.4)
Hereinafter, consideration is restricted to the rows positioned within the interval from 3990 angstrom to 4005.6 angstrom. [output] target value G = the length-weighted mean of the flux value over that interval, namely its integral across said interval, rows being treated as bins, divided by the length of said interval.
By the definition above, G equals 26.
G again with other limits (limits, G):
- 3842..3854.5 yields 16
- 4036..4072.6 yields 27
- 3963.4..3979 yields 13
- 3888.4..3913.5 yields 19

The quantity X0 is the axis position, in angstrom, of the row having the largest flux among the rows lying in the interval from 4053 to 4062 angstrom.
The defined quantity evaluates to 4053.39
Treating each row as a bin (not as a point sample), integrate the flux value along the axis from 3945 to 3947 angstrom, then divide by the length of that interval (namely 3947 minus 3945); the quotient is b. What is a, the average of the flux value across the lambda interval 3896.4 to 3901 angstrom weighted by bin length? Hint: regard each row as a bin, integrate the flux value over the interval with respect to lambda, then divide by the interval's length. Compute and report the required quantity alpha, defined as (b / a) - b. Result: -17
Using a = 19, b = 18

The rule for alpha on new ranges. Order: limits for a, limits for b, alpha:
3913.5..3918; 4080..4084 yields -28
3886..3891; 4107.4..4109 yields -24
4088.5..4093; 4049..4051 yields -27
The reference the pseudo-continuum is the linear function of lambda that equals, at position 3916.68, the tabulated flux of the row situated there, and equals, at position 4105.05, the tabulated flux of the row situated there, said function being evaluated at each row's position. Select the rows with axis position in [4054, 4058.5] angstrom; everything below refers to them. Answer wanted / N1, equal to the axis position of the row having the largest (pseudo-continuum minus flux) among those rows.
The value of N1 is 4058.06 angstrom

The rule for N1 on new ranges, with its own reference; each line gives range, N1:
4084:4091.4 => 4090.90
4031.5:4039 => 4033.84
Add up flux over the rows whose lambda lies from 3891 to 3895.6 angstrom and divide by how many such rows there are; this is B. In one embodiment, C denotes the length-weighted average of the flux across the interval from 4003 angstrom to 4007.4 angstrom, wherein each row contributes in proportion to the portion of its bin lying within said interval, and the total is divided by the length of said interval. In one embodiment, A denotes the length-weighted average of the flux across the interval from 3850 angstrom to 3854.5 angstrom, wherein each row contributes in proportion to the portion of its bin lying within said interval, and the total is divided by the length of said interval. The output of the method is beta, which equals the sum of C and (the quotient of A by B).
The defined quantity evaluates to 27.7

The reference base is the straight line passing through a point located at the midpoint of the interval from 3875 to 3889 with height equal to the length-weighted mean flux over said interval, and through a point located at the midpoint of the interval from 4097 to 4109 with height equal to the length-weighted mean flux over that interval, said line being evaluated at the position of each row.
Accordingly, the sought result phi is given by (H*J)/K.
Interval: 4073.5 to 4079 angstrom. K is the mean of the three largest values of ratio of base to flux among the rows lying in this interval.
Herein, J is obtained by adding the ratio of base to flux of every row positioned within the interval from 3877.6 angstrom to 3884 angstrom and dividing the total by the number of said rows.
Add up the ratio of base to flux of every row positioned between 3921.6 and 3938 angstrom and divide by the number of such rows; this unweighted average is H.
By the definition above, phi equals 1.94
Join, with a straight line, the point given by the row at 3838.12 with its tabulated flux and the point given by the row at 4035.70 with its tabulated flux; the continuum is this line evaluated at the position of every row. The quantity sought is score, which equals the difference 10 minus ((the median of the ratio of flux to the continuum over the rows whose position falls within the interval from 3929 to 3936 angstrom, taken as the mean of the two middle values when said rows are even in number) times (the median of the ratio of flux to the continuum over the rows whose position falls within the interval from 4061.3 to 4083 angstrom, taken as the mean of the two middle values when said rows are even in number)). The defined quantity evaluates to 9.6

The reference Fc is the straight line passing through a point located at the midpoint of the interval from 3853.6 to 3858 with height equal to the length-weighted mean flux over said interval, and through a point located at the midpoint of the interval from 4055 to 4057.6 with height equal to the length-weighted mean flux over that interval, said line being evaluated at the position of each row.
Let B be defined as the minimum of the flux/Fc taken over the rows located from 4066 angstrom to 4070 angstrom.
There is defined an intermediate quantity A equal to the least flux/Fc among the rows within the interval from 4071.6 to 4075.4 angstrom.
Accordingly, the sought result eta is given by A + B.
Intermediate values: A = 0.99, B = 0.97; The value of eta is 1.97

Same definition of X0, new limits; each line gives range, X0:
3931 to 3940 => 3939.29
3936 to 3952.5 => 3951.10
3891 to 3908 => 3907.68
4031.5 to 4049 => 4040.35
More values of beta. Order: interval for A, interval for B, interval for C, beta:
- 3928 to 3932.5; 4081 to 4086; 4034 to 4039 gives 27.5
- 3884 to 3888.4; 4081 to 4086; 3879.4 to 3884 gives 16.1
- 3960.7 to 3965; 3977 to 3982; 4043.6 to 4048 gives 28.3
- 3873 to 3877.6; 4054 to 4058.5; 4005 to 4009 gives 27.7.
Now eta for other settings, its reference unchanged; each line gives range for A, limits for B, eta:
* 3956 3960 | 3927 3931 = 1.39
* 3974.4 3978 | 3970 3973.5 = 1.21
